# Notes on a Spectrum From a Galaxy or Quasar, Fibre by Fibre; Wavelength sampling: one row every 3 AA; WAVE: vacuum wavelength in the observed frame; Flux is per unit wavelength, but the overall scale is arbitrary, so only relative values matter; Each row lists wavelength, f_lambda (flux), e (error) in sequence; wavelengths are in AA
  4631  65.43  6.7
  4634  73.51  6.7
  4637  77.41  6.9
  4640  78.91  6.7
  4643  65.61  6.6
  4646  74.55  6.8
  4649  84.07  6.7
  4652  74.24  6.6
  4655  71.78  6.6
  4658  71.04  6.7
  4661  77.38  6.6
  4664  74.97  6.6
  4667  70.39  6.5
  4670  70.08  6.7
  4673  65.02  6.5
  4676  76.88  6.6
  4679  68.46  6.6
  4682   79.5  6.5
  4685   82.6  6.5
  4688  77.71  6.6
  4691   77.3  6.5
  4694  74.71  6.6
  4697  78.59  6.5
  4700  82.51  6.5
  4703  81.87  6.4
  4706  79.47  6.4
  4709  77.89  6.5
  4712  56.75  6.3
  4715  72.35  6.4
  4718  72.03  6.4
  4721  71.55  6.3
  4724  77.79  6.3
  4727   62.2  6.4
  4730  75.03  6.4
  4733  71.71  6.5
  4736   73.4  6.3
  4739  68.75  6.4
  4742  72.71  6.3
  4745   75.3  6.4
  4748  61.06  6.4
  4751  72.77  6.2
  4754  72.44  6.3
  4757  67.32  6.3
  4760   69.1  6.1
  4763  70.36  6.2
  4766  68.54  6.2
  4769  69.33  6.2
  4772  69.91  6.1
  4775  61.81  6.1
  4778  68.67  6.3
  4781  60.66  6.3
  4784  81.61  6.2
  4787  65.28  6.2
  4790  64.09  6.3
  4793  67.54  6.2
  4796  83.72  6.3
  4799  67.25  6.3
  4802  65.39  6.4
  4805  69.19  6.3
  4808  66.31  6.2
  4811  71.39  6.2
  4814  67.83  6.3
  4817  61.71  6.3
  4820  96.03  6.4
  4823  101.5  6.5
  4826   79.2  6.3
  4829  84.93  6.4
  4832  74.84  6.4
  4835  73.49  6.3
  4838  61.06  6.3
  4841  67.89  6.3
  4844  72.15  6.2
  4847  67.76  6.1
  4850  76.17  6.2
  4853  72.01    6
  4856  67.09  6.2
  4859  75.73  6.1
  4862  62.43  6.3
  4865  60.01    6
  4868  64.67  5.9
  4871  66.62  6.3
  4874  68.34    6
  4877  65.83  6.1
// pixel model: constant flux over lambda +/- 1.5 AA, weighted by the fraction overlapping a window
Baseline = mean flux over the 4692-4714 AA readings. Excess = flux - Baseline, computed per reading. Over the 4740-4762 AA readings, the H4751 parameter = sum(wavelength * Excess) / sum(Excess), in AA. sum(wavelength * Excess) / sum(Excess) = 4752.1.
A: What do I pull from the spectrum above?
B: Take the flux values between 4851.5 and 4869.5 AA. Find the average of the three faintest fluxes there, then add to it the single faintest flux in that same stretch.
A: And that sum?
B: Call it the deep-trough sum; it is 122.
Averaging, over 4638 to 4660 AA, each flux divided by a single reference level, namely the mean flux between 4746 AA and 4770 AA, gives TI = 1.08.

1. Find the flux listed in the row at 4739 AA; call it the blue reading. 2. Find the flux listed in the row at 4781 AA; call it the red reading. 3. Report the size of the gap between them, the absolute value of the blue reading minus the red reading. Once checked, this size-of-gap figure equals 8.1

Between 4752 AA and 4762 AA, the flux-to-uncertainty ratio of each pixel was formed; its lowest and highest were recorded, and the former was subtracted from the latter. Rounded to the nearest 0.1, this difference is 0.8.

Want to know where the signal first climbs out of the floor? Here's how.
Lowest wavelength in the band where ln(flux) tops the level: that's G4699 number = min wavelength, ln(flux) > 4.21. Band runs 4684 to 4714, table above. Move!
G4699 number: 4685 AA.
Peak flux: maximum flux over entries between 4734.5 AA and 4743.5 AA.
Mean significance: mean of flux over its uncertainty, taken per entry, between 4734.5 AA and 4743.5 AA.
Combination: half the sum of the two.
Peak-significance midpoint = 42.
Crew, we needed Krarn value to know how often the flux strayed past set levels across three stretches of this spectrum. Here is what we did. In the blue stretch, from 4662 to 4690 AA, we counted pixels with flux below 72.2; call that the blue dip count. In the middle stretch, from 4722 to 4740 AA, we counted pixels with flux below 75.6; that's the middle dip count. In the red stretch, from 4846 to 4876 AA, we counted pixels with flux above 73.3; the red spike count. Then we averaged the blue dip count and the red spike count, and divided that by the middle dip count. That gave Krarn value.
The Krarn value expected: 0.60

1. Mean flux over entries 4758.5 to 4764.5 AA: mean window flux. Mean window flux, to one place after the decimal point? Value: 69.7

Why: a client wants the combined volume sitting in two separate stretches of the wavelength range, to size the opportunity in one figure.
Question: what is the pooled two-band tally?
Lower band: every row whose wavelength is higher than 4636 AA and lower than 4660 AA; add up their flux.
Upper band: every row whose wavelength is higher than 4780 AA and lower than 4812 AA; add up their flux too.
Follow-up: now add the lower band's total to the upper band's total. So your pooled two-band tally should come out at 1360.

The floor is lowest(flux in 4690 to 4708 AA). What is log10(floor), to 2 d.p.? 1.87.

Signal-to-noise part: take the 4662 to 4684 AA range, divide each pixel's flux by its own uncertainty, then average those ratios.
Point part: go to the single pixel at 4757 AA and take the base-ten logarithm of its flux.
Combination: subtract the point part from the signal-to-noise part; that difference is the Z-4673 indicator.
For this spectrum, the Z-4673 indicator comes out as 9.2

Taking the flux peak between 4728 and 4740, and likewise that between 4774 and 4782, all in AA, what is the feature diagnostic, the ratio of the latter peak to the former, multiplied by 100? 92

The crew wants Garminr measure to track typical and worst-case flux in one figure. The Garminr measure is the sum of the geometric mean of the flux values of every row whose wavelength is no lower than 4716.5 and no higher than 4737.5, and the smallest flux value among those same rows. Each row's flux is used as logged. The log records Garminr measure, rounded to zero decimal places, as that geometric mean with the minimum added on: 134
